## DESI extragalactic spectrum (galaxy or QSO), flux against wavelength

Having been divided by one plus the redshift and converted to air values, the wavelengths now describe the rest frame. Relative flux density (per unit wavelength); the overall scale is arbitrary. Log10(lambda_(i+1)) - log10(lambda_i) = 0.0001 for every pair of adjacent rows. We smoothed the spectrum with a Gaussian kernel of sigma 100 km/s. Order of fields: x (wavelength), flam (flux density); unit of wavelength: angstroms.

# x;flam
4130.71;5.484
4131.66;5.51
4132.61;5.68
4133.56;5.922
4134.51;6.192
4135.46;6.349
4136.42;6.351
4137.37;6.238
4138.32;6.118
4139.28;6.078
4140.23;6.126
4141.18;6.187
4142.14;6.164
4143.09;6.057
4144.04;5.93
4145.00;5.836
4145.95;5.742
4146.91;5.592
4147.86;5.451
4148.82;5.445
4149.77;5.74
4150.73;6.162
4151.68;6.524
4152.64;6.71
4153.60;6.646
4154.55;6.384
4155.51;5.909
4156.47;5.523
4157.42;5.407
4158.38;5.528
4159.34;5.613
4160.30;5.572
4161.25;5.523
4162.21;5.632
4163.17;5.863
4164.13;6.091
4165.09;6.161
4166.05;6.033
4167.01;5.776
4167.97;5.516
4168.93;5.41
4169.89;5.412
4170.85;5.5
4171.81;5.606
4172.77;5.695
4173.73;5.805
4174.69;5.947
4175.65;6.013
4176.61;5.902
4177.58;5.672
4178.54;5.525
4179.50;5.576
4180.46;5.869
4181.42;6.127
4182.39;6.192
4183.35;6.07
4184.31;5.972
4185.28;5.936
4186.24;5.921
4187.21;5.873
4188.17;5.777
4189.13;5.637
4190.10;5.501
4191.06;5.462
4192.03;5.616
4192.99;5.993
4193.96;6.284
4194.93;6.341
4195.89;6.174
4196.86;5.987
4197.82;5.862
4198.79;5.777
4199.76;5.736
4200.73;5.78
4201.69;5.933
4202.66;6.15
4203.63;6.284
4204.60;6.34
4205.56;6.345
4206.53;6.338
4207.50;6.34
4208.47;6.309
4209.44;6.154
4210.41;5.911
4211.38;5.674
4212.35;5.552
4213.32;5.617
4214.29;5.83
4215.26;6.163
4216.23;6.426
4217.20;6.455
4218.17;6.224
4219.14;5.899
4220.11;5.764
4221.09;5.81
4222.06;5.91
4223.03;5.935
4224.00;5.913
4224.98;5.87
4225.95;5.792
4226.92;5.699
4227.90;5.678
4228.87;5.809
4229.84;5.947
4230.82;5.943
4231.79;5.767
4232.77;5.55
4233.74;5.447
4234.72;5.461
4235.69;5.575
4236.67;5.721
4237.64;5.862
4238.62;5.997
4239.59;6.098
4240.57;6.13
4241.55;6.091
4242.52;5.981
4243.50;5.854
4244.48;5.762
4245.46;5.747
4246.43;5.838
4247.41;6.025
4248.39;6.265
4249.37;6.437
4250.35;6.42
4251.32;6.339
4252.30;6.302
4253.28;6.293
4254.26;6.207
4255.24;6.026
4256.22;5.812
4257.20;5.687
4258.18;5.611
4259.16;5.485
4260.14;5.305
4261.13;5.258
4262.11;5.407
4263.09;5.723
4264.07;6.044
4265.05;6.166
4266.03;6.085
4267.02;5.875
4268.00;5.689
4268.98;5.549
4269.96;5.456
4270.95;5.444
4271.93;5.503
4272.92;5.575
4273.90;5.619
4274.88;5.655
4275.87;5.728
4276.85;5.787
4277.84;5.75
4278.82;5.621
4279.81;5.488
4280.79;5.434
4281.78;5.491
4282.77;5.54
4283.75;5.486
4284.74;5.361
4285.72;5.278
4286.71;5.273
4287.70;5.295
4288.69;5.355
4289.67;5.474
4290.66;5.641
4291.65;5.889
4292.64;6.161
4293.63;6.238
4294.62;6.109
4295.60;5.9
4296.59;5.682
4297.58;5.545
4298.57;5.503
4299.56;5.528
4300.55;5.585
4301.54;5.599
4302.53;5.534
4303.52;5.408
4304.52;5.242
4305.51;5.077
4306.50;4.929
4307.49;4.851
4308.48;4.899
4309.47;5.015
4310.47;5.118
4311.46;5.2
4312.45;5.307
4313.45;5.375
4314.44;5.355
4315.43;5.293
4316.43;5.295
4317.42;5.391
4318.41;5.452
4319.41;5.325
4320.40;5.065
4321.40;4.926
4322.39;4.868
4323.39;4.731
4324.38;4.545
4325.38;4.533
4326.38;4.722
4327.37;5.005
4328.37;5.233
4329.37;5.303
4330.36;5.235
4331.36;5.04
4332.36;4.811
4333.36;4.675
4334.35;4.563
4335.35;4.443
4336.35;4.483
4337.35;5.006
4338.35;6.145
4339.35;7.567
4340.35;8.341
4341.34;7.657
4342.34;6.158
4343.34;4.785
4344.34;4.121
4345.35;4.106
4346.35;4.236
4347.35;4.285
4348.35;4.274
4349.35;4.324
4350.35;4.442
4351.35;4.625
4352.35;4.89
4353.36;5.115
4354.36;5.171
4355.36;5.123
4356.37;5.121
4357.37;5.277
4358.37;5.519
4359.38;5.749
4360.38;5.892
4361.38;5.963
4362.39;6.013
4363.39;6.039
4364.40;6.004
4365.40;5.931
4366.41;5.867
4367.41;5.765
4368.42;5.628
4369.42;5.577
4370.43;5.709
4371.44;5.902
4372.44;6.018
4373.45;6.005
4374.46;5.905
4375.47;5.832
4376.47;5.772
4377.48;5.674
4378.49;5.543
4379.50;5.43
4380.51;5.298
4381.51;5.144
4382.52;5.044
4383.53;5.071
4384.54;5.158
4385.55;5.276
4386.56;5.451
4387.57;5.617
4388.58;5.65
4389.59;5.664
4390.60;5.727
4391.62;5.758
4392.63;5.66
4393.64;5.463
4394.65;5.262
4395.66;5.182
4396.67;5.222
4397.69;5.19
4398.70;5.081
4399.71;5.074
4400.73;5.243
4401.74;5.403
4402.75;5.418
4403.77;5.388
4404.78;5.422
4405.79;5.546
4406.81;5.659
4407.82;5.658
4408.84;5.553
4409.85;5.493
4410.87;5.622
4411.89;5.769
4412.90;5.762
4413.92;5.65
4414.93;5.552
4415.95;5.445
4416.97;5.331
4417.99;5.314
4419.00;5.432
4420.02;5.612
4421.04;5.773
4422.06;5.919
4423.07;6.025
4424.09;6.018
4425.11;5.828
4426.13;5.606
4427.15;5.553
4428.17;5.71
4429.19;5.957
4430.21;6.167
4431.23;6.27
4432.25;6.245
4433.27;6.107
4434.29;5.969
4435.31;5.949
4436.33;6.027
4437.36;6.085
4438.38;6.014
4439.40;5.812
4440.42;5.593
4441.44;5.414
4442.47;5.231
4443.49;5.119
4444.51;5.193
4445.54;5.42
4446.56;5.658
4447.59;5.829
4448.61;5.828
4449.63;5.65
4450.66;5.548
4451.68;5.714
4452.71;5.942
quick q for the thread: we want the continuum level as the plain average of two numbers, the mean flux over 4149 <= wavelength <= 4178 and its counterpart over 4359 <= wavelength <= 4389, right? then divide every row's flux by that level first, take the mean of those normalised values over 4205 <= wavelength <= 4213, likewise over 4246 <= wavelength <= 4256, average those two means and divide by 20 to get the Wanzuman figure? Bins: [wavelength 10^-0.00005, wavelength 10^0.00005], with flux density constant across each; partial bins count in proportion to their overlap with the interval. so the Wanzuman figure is 0.053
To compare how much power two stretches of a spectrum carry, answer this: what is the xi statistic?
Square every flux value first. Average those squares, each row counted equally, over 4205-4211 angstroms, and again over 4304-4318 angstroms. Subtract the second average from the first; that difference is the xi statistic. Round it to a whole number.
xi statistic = 12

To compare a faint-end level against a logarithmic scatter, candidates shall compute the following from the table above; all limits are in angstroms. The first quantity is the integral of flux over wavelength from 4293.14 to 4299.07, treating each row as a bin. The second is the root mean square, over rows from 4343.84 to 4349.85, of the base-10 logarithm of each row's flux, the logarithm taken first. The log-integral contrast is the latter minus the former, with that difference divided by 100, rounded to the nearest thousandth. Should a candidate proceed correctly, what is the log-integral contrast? -0.340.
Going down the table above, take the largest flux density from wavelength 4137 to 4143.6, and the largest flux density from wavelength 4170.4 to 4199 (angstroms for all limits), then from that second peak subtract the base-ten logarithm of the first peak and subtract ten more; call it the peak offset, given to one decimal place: -4.5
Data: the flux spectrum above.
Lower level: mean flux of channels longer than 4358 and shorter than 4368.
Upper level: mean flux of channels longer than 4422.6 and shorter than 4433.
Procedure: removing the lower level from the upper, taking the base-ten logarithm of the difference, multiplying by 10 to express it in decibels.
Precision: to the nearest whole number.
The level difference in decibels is -12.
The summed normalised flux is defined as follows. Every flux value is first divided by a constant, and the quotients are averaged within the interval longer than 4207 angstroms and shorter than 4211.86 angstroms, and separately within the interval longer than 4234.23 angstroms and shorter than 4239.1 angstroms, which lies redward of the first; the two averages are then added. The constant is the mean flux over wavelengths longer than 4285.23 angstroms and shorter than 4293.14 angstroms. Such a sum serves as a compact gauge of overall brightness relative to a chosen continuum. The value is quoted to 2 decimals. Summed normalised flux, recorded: 2.13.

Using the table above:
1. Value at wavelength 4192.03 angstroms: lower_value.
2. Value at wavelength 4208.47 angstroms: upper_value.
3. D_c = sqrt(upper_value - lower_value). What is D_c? 0.83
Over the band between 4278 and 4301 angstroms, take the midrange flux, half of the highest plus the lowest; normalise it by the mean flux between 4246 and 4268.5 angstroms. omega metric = 0.97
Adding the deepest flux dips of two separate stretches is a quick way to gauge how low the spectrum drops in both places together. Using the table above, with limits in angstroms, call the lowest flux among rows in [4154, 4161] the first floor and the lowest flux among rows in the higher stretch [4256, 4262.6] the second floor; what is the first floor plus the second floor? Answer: 10.7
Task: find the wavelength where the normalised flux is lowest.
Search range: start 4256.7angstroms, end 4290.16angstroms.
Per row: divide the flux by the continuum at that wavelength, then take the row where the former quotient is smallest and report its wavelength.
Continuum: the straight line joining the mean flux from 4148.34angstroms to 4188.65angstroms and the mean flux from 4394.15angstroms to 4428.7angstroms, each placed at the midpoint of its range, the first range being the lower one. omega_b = 4261.13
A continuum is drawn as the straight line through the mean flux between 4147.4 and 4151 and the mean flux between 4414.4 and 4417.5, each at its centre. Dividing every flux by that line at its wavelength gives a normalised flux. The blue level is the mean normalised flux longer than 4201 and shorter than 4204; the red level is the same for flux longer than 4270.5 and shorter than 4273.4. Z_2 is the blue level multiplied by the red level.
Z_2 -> 1.07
